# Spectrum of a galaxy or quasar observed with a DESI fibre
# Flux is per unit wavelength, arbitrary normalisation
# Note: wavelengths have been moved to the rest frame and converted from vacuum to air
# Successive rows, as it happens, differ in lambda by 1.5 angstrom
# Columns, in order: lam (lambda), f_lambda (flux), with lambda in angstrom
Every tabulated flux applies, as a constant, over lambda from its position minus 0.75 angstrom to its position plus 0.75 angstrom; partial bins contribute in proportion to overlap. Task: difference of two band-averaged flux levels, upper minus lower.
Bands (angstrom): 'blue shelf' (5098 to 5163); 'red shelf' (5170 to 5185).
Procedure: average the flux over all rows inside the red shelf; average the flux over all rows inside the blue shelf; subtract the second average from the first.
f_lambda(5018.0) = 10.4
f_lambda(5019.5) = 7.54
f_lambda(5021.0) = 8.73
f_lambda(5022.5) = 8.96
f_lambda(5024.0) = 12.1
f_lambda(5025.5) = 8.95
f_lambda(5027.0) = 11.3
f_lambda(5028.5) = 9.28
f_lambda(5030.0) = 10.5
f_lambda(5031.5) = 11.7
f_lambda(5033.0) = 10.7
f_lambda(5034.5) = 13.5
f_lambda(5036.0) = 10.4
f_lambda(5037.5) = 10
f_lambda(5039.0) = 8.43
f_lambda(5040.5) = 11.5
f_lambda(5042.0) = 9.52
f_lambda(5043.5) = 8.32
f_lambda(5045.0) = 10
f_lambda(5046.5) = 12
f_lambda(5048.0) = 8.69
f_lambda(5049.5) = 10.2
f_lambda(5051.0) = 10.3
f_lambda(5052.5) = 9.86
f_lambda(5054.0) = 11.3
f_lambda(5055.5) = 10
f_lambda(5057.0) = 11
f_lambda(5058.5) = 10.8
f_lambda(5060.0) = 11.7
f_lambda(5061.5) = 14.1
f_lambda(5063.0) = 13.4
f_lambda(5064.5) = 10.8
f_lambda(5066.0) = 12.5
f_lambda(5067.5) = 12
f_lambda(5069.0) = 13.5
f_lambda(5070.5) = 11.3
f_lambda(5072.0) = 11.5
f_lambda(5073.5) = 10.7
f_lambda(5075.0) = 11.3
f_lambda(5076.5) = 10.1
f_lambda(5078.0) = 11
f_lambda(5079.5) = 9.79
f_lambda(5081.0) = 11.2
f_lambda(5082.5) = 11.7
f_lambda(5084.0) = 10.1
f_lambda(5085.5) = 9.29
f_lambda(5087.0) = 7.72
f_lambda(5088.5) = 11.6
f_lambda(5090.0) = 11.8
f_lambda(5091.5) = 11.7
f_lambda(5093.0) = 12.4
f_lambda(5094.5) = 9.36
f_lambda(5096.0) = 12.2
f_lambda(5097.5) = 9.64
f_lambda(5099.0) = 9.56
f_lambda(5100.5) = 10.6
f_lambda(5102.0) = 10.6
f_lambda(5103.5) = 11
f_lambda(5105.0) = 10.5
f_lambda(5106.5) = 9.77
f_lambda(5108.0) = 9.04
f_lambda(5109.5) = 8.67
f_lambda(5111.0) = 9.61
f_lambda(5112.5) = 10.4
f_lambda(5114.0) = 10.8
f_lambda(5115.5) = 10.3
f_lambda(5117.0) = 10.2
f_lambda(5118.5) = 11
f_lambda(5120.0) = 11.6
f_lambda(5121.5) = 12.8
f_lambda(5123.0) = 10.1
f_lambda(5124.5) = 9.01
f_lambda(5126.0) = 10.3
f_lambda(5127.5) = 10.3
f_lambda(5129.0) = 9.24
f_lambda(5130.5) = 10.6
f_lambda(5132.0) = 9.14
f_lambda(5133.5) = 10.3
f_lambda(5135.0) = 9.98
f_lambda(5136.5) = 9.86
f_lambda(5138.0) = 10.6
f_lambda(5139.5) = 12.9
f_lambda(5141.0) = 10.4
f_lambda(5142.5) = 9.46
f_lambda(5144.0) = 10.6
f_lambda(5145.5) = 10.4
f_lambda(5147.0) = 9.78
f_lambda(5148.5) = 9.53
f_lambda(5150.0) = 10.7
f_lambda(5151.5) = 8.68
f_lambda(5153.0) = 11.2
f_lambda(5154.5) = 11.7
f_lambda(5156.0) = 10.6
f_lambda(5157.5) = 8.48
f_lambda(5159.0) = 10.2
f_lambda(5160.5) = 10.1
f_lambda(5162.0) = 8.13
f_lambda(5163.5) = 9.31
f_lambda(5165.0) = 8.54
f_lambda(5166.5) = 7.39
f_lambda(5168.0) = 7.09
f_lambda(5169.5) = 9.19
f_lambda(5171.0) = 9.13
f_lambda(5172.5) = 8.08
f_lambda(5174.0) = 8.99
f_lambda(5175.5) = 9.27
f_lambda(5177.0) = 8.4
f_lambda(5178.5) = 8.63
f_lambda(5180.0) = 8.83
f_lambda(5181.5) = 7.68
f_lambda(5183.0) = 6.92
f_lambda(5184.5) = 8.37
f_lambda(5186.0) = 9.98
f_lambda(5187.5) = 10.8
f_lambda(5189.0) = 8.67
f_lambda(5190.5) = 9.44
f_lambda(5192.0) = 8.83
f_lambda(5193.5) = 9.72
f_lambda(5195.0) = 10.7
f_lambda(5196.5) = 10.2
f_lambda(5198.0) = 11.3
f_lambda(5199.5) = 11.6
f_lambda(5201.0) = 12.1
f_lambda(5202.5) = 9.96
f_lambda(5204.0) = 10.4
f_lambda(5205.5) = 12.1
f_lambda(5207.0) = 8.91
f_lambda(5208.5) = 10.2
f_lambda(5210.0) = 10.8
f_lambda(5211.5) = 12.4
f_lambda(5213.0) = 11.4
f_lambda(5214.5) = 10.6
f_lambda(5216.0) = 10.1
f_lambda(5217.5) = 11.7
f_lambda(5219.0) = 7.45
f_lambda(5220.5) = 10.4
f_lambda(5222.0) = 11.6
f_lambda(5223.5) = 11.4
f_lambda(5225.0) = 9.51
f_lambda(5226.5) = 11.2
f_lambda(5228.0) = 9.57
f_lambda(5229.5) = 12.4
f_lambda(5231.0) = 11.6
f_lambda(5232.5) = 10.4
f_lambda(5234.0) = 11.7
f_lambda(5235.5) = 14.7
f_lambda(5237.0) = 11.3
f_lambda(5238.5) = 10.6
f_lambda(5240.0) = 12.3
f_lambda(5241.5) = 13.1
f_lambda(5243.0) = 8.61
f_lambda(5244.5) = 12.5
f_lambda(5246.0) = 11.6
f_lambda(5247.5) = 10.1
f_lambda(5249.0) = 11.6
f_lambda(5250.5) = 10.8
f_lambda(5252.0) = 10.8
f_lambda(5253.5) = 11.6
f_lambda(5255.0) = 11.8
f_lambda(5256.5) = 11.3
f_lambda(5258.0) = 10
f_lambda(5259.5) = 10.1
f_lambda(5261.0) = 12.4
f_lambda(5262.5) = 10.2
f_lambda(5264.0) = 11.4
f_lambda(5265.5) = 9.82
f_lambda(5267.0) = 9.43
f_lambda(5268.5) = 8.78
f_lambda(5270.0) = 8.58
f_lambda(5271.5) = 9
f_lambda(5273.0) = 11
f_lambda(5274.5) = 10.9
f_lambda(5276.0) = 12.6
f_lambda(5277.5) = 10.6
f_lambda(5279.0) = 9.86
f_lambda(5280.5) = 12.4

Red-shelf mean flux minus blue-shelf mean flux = -1.8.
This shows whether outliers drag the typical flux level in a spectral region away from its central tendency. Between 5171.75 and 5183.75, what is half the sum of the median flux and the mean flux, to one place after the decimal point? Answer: 8.4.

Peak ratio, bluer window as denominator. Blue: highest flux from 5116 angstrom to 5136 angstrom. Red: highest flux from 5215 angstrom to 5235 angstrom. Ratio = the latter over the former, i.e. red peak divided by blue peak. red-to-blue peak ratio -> 0.97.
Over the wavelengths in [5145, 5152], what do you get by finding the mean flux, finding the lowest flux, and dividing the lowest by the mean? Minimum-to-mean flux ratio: 0.88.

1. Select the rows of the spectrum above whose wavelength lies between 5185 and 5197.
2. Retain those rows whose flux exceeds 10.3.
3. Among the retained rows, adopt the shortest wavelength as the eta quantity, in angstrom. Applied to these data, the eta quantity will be 5187.5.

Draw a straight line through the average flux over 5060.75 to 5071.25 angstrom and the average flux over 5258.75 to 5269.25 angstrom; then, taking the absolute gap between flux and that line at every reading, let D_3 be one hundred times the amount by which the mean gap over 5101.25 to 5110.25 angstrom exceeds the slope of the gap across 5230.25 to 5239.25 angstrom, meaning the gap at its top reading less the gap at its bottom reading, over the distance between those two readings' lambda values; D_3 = 226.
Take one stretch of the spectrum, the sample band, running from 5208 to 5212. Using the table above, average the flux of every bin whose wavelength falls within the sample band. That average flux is 11.1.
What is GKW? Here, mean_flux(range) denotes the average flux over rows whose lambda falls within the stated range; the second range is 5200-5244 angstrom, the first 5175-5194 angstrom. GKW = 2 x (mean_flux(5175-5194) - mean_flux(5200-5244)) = -4.2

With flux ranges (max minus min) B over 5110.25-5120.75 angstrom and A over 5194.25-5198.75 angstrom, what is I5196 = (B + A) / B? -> 1.6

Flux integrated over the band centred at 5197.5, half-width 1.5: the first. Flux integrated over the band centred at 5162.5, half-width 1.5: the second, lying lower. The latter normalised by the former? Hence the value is 0.81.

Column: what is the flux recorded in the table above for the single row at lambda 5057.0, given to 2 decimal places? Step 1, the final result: 11.00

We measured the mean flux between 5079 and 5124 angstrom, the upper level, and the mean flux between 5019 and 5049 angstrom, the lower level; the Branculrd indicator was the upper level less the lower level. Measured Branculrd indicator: 0.4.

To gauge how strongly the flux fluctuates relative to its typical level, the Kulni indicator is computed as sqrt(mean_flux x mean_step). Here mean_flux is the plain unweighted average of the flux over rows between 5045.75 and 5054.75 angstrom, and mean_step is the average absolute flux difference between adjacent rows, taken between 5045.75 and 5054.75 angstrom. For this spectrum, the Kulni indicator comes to 3.8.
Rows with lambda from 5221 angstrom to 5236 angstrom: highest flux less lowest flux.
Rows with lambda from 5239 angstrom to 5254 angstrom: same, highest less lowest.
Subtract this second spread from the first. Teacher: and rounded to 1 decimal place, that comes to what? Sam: 0.7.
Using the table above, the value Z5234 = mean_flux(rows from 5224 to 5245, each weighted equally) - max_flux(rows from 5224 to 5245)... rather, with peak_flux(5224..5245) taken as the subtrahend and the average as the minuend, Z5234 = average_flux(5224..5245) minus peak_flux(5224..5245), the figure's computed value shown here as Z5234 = -3.3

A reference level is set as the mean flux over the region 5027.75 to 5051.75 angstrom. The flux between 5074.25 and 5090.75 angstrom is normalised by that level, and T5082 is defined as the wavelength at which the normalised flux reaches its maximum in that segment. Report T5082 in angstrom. 5090.0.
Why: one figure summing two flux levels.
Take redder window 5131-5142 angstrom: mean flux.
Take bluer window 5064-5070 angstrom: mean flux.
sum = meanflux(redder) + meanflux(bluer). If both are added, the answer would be 22.7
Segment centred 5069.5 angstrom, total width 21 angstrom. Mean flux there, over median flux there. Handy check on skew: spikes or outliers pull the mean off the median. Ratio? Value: 1.03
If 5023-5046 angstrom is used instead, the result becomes 1.00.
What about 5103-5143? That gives 1.00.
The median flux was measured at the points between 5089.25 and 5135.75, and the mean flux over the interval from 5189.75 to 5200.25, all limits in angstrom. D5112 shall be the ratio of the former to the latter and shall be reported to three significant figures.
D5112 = 1.00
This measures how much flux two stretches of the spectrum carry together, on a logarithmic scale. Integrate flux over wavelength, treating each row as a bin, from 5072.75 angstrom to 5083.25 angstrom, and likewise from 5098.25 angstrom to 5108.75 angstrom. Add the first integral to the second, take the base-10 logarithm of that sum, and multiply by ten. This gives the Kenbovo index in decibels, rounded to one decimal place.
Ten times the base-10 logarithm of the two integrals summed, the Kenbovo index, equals 23.4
